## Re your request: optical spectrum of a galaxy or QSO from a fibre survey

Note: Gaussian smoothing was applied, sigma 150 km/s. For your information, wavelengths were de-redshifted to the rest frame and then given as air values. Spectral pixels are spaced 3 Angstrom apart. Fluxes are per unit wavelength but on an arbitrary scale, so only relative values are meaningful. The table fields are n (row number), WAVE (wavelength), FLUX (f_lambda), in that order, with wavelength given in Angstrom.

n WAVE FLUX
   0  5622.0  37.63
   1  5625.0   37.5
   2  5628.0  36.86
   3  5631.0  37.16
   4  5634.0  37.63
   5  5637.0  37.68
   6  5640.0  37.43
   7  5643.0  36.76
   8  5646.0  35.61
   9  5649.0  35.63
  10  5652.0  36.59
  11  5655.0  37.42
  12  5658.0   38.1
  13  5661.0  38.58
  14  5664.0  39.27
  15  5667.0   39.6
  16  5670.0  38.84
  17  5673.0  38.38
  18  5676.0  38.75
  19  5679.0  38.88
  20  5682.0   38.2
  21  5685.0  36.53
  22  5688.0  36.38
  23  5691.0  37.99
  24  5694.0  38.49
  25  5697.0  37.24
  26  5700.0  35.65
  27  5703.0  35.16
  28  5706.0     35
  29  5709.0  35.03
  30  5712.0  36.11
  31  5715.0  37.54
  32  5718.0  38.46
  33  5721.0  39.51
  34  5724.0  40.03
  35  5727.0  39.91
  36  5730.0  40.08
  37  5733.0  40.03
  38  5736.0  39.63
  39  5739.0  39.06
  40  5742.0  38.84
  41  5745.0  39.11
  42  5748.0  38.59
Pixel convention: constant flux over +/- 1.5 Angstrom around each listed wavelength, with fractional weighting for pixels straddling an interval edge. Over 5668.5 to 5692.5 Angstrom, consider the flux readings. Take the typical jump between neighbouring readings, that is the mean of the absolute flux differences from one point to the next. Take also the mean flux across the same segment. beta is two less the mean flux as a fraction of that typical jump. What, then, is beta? -50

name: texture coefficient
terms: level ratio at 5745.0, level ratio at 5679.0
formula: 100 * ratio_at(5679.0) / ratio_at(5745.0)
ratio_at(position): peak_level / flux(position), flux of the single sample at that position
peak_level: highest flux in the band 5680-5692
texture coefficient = 100.6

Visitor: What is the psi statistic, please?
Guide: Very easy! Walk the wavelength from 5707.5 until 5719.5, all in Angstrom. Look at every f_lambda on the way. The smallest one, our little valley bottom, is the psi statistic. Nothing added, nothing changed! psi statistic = 35.03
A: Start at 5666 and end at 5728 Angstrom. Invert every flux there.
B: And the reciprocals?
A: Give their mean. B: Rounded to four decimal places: 0.0266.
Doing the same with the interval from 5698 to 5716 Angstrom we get 0.0280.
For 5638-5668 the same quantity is 0.0267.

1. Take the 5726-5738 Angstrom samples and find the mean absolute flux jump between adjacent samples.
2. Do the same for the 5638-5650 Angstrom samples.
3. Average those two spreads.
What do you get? 0.41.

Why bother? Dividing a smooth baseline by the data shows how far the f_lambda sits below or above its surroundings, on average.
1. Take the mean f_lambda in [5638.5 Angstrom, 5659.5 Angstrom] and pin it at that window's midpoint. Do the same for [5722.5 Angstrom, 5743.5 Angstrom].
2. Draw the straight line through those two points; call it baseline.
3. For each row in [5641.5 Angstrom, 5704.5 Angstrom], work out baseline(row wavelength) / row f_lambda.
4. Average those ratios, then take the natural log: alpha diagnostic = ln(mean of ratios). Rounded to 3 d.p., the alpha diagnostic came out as 0.003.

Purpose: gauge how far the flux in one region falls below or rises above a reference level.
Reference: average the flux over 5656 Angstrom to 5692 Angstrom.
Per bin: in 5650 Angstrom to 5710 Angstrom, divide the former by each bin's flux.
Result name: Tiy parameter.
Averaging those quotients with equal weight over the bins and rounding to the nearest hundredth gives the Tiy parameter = 1.02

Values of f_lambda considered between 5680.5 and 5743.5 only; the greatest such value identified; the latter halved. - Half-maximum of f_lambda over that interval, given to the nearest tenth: 20.0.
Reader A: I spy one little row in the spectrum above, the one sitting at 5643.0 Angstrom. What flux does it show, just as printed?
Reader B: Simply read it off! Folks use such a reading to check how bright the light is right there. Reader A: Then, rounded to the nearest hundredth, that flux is 36.76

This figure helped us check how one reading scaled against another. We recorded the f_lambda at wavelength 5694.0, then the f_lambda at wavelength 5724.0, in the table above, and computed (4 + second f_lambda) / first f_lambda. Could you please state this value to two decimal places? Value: 1.14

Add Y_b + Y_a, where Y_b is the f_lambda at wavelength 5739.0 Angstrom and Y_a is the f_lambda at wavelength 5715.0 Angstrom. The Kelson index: 76.6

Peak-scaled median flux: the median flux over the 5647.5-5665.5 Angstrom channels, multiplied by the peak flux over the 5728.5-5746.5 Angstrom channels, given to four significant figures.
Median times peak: 1513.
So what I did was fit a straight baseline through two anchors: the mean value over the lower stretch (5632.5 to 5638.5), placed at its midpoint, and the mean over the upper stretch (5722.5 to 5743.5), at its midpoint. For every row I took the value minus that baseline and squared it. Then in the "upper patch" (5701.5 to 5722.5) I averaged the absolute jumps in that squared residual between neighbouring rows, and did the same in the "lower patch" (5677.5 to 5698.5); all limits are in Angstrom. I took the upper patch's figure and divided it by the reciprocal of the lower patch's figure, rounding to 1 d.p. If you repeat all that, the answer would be 7.2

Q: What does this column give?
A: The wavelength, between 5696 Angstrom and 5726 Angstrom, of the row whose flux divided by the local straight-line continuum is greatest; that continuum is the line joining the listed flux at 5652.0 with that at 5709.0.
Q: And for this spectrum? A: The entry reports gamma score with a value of 5724.0 Angstrom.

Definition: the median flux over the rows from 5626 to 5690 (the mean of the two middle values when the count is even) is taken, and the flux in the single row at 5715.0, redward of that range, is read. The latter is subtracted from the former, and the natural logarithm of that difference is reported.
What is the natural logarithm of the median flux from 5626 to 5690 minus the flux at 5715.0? -2.4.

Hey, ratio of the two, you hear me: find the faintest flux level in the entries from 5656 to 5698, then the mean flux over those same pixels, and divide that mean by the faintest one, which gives 1.05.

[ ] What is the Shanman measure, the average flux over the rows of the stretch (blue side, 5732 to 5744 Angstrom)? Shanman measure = 39.4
